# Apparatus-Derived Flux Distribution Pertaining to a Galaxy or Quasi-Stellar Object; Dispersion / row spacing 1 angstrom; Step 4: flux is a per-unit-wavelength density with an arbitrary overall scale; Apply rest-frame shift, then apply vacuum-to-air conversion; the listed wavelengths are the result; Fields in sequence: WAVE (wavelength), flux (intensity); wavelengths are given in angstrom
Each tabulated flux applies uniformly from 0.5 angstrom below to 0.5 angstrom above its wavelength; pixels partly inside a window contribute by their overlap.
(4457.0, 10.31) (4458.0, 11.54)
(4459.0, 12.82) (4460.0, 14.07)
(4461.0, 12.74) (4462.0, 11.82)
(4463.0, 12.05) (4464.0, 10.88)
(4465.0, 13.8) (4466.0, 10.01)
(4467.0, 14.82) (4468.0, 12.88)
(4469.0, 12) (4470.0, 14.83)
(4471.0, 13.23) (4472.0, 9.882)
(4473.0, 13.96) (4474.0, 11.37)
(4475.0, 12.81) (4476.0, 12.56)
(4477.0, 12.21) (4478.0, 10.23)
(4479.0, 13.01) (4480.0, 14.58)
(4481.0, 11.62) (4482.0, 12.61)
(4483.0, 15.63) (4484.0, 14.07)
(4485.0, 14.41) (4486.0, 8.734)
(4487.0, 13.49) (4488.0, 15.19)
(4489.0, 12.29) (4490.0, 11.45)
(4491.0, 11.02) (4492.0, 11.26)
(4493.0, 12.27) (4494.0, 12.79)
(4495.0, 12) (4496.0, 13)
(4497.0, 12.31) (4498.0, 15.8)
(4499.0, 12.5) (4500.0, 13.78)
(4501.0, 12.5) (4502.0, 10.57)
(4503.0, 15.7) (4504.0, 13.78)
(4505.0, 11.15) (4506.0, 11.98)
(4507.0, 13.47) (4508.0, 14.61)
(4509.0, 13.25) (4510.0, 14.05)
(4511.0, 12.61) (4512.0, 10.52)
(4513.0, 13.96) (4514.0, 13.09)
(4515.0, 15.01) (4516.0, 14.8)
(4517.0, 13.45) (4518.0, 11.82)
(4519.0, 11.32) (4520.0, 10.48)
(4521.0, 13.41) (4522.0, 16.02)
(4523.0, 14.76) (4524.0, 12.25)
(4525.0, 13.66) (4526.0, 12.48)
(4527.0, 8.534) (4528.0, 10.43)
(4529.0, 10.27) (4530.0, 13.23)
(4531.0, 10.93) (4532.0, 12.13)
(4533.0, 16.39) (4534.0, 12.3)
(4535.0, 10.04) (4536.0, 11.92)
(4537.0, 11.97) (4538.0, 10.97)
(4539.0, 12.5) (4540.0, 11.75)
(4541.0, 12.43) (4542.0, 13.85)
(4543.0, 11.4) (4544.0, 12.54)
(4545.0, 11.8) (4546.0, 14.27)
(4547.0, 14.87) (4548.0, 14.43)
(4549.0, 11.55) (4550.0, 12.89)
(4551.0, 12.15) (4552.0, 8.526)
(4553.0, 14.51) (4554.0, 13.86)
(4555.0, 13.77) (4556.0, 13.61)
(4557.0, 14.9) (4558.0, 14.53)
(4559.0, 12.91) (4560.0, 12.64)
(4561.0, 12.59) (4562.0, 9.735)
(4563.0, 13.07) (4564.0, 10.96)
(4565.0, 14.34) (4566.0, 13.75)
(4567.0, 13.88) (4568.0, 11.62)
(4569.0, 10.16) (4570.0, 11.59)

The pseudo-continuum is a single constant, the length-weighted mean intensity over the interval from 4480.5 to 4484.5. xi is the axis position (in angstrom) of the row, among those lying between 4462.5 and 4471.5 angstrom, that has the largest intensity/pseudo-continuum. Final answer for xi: 4470.0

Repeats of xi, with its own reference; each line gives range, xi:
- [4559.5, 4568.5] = 4565.0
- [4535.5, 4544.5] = 4542.0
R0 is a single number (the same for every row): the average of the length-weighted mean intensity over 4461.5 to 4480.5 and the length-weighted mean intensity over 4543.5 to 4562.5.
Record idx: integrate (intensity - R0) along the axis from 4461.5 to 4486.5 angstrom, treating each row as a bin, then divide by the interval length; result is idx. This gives -0.15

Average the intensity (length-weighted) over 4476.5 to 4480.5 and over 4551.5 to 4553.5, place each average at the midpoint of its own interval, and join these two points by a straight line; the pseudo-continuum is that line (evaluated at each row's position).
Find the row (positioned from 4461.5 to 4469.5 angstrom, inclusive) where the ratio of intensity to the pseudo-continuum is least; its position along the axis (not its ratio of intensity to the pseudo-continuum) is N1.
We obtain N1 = 4466.0 angstrom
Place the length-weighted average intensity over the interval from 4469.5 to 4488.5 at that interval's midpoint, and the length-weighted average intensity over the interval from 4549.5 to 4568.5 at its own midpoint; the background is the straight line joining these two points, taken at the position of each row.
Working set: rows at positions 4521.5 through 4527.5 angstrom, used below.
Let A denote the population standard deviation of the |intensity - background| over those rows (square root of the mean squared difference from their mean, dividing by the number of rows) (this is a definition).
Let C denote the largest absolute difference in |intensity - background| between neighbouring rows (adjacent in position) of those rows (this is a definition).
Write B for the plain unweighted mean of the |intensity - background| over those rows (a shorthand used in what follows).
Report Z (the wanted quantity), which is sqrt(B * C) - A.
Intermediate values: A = 1.5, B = 1.86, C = 3.9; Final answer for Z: 1.26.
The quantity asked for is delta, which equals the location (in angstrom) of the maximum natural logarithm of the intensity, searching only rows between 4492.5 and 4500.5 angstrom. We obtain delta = 4498.0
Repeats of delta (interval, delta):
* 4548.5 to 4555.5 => 4553.0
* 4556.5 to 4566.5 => 4557.0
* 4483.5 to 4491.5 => 4488.0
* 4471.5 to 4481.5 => 4480.0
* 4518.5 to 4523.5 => 4522.0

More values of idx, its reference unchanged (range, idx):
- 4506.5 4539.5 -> -0.09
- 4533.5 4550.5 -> -0.27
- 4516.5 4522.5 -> 0.04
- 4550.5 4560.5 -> 0.43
